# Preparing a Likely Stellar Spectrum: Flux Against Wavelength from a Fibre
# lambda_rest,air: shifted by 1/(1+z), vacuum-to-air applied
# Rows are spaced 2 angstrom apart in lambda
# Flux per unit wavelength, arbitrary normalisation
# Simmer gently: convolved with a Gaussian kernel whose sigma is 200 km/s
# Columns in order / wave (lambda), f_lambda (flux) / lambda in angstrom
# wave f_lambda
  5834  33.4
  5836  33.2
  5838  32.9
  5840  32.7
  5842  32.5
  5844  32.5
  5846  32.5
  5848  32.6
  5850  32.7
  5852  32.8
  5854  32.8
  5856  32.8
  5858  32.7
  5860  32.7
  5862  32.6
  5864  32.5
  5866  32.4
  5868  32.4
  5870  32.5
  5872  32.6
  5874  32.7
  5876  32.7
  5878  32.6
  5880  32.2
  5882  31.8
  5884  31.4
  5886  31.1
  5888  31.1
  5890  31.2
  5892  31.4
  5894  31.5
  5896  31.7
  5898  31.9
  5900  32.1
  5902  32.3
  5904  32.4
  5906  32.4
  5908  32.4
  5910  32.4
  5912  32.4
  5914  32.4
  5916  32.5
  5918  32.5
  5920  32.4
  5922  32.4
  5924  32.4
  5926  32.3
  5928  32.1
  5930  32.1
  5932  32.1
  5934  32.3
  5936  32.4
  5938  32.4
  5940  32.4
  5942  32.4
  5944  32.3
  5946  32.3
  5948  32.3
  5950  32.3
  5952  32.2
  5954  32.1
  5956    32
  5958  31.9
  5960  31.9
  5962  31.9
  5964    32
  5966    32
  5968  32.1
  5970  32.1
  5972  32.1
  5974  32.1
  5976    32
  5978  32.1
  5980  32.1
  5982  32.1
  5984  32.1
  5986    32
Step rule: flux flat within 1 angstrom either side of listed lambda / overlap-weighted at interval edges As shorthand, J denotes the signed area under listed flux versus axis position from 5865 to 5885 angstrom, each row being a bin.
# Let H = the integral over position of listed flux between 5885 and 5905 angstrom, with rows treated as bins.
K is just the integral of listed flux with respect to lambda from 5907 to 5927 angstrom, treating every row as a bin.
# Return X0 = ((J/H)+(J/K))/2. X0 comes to 1.01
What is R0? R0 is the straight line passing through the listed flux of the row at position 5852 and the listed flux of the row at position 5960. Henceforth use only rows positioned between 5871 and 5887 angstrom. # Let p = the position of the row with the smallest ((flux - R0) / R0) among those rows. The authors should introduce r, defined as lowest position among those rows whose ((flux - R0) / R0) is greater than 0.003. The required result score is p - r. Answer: 10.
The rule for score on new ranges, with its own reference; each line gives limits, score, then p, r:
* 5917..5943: 10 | 5928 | 5918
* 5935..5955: 18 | 5954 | 5936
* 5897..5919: -14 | 5898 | 5912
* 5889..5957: -22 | 5890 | 5912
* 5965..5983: 0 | 5966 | 5966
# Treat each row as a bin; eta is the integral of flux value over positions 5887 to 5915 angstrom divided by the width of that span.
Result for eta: 32.0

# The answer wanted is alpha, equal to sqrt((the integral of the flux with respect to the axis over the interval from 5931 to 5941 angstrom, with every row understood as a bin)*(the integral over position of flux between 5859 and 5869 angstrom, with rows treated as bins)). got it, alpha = 324.2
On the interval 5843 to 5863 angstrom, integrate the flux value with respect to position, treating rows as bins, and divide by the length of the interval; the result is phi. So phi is 32.7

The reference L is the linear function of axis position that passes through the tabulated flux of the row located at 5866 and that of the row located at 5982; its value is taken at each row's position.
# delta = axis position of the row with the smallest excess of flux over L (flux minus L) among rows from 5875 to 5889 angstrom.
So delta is 5886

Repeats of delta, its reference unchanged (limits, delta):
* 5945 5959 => 5958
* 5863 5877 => 5866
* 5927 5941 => 5928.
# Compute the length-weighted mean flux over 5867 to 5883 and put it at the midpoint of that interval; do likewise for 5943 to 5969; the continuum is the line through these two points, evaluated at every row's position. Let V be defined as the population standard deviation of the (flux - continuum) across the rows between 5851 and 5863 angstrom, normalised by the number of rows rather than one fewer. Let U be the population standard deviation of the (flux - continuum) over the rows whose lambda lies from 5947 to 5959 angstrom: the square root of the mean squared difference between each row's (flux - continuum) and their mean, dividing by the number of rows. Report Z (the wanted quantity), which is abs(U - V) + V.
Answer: 0.1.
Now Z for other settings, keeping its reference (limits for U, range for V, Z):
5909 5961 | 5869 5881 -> 0.2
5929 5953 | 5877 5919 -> 1.0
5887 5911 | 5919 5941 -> 0.5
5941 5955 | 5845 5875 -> 0.2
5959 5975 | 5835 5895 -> 0.9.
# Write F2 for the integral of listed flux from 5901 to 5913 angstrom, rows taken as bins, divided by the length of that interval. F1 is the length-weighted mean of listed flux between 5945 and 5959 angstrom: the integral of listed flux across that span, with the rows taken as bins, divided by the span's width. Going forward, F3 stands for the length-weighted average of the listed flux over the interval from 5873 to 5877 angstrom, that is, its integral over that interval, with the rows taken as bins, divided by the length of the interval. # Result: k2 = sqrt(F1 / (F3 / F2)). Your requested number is 5.64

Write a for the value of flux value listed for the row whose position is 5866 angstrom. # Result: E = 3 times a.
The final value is 97.2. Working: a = 32.4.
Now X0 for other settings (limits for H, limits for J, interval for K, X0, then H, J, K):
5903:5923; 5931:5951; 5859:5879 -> 0.99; 648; 646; 651.4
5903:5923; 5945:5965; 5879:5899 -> 1.00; 648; 642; 630.6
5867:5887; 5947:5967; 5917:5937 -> 0.99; 644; 641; 646.0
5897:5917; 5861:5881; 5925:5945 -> 1.01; 646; 650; 645.6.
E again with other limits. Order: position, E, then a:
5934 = 96.9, 32.3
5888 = 93.3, 31.1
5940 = 97.2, 32.4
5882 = 95.4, 31.8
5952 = 96.6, 32.2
